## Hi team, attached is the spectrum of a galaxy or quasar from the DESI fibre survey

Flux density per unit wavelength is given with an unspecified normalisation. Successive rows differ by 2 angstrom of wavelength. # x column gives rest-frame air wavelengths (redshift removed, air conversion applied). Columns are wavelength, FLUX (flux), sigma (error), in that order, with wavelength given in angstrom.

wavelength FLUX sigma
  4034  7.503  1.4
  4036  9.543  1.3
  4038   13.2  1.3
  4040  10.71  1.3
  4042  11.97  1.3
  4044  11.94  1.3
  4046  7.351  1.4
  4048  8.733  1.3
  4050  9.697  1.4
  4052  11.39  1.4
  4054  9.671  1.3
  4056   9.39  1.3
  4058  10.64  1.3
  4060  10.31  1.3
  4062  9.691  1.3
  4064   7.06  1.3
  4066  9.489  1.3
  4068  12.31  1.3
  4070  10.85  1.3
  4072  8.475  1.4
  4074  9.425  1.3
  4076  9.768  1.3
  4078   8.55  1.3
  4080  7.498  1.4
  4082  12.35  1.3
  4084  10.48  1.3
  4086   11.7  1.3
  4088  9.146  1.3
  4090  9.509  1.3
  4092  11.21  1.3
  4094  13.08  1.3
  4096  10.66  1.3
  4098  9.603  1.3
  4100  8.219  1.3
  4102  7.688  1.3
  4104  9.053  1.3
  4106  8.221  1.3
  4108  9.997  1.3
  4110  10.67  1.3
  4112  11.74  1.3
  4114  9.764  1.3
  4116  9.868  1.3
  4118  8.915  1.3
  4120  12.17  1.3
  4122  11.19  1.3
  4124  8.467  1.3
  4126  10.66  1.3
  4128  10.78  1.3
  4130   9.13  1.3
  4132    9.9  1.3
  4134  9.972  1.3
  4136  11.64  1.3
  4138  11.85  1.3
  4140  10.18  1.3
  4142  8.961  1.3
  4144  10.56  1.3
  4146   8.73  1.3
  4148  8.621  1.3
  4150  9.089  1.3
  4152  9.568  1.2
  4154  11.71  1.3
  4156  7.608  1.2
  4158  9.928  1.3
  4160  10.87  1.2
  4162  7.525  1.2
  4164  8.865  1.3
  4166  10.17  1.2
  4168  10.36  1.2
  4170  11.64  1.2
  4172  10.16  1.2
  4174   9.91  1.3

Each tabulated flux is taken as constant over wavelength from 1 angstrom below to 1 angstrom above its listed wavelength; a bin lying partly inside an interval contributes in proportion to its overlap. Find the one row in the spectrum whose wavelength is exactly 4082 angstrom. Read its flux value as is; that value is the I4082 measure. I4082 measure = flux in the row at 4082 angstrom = 12.35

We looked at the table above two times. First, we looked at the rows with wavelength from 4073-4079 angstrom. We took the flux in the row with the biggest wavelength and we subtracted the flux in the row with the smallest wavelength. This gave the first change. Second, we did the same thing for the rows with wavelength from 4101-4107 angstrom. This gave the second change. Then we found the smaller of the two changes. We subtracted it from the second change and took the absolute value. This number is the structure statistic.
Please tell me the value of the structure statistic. 1.4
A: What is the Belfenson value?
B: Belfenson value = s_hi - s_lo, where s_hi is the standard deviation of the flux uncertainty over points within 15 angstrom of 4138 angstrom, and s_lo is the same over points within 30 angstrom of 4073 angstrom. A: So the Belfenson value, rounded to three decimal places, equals -0.012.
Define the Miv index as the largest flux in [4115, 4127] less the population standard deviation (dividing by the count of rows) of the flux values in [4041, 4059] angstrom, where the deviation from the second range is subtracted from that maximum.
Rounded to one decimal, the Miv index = 10.7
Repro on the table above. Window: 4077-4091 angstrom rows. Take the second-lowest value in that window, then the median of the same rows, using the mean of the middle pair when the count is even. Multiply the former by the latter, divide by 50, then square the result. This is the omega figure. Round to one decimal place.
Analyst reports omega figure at 2.6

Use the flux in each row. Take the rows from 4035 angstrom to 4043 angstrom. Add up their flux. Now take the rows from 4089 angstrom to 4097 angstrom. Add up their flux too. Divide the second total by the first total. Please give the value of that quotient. 0.98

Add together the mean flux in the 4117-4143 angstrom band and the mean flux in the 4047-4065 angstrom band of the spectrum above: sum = 19.9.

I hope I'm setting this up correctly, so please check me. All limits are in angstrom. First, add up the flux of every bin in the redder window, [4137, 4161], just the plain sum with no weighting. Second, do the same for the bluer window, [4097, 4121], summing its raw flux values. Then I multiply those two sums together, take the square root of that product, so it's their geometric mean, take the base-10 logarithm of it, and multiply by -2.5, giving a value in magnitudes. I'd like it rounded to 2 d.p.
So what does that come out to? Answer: -5.17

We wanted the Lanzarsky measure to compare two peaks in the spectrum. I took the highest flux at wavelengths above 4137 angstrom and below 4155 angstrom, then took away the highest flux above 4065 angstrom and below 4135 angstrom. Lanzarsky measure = -1.2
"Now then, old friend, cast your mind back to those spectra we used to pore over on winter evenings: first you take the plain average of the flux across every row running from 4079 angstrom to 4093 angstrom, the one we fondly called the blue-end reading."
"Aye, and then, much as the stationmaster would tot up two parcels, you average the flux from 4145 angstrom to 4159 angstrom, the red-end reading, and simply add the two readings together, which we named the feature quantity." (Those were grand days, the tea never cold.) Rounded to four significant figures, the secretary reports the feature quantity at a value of 19.59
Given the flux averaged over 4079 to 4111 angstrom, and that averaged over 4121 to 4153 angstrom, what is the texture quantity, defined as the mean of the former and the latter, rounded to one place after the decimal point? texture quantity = 9.9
